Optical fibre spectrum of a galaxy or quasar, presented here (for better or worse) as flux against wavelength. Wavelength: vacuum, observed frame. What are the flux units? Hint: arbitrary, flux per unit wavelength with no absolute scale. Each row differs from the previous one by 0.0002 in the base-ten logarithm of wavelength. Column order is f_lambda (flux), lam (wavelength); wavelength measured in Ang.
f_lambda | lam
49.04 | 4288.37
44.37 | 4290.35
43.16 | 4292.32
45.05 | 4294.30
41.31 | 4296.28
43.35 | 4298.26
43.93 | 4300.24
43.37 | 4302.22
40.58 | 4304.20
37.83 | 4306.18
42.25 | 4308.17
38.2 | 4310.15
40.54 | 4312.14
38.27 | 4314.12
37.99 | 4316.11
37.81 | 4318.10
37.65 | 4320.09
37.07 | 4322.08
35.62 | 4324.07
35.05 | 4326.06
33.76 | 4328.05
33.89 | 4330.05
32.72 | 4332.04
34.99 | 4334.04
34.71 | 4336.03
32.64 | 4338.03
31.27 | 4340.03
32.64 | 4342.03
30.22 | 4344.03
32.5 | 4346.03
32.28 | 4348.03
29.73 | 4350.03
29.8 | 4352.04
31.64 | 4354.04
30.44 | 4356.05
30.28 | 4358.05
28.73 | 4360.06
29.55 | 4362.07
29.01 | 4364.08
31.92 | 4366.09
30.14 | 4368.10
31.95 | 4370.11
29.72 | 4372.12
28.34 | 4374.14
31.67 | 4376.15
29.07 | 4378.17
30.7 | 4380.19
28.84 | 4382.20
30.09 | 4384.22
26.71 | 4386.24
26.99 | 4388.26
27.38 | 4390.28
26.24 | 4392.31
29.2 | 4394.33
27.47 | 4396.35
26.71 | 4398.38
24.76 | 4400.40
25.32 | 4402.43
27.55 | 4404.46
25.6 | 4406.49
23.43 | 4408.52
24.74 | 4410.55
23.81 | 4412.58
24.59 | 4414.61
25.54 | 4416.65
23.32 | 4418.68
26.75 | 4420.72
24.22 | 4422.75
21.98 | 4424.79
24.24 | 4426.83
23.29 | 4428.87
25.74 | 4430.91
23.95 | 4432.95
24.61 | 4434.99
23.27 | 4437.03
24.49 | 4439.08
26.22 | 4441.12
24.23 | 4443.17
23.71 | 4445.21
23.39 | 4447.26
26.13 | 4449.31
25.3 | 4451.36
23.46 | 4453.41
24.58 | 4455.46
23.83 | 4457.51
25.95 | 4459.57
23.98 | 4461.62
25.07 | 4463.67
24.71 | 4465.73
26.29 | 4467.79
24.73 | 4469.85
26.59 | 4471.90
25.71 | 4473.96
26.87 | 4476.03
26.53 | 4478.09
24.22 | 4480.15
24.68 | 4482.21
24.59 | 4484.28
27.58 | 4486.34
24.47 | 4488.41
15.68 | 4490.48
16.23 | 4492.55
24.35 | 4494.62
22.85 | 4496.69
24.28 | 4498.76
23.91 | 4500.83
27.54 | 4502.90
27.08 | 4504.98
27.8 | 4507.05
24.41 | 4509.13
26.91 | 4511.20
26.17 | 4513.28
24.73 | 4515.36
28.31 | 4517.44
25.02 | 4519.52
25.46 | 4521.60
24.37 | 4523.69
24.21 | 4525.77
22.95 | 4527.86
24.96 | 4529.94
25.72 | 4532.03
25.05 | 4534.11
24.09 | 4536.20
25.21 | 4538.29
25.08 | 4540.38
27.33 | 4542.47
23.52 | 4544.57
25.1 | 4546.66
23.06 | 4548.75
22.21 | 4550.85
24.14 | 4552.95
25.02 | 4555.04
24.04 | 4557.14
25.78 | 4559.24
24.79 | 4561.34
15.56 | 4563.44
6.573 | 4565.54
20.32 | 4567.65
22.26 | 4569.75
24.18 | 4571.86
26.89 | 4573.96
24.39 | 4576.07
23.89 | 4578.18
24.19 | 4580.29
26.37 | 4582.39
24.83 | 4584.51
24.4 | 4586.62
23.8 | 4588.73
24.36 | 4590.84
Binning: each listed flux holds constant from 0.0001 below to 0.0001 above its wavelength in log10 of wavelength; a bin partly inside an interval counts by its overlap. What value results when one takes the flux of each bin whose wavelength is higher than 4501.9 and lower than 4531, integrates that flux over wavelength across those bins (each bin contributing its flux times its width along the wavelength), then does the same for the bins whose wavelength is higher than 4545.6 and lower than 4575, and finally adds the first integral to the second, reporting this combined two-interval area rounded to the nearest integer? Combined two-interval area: 1399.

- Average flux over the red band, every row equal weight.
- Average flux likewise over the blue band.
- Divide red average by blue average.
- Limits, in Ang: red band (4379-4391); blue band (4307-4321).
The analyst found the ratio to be 0.73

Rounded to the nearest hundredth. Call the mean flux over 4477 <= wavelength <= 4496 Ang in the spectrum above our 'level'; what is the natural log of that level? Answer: 3.14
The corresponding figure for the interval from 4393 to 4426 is 3.23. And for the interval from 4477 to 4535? 3.20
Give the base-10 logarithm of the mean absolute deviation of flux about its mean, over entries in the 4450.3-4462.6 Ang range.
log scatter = -0.12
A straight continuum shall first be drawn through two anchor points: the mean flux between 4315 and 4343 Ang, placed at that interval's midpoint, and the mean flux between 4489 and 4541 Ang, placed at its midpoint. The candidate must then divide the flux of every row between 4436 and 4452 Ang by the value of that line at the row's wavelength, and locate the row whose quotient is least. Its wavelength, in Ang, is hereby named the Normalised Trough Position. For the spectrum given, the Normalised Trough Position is 4437.03 Ang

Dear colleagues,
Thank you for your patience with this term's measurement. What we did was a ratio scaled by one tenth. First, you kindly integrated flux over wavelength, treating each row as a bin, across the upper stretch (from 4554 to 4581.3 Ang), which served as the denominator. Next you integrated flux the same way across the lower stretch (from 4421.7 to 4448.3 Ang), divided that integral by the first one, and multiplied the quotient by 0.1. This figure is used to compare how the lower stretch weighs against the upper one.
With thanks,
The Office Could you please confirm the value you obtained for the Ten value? 0.106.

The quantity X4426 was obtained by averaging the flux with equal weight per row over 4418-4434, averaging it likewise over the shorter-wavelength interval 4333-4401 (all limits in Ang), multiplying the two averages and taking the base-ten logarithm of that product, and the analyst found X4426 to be 2.86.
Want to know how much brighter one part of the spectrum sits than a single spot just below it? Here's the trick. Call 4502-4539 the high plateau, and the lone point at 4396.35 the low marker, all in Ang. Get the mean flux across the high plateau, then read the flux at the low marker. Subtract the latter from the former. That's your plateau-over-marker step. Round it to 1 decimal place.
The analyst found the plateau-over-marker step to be -1.9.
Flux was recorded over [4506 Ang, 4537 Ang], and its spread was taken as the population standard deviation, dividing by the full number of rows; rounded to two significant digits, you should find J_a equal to 1.4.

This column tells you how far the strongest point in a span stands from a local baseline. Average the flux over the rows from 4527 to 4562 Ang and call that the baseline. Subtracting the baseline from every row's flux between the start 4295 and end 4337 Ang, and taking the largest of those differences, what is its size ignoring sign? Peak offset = 19.3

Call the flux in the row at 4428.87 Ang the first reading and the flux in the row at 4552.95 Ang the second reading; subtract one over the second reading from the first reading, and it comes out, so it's 23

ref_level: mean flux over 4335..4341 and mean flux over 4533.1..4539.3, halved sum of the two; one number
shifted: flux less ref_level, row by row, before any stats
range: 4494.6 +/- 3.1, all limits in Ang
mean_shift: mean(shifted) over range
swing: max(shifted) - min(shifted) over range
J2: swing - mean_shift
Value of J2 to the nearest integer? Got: 16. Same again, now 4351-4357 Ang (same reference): 0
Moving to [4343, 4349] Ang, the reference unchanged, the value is -1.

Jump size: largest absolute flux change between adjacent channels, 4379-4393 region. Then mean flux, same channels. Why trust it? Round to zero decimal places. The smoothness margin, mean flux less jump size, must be 25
